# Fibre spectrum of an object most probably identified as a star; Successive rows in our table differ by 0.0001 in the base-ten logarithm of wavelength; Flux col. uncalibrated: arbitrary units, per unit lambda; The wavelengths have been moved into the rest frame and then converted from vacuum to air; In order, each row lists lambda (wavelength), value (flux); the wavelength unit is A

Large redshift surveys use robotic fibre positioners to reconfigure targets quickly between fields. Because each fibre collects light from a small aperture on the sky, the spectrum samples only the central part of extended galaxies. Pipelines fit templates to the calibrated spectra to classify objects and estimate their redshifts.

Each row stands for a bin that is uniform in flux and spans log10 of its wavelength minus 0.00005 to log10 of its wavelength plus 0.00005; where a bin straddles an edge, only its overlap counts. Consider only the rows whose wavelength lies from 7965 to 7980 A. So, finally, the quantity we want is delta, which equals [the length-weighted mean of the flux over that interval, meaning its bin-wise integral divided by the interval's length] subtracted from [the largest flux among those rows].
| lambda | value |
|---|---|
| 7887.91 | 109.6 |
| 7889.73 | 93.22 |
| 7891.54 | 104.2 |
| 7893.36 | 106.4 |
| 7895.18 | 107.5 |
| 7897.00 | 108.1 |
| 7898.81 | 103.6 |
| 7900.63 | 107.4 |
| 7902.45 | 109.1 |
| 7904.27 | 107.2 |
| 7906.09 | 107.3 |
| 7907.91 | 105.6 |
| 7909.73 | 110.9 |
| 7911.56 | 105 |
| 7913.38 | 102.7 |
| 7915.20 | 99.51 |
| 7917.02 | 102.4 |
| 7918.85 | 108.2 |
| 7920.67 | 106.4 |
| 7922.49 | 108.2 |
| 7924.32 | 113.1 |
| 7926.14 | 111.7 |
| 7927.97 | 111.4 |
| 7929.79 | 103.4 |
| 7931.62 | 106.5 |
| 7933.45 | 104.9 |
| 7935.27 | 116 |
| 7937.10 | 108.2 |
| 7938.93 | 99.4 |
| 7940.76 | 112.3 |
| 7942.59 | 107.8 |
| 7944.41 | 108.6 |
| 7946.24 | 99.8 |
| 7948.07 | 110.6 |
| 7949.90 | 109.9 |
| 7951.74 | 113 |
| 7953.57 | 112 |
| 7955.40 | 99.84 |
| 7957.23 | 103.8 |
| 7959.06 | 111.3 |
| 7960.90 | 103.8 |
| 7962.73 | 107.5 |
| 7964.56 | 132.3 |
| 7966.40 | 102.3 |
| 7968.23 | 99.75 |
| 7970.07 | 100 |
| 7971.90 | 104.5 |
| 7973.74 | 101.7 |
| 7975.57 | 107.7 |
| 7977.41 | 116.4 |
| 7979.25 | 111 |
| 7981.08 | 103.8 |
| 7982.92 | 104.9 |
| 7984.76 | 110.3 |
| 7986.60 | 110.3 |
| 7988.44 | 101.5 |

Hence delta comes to 10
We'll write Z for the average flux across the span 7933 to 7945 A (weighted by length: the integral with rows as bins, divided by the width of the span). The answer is 108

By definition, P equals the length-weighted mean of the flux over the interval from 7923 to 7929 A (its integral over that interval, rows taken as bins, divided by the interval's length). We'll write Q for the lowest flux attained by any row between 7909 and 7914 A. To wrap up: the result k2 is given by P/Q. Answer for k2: 1.09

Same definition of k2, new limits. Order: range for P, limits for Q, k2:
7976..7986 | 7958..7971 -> 1.09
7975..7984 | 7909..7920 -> 1.09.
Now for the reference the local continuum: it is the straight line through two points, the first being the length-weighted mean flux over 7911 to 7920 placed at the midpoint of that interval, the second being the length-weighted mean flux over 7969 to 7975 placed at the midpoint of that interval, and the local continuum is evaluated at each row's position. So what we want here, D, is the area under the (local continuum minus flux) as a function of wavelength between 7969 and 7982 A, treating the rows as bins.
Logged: -53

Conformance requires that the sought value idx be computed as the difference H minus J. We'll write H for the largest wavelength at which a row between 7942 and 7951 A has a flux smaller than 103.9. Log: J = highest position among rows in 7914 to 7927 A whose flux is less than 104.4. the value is 29.2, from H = 7946.24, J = 7917.02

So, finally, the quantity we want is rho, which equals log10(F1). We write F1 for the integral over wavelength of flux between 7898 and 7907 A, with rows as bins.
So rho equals 2.98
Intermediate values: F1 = 962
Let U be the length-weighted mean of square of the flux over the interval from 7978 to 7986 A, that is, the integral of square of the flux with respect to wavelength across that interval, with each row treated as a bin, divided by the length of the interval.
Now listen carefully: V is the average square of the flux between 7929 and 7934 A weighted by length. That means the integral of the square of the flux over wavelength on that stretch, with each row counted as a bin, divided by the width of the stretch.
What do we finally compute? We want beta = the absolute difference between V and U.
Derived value 666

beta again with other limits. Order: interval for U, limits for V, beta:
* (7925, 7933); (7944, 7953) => 68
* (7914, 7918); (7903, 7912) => 1290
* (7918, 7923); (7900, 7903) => 127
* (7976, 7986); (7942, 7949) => 540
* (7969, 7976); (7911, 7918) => 167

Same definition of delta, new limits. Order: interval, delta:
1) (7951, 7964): 5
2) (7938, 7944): 6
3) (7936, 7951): 5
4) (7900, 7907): 1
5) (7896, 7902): 1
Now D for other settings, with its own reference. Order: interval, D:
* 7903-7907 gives -14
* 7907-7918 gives -7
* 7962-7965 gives -48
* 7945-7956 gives -54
